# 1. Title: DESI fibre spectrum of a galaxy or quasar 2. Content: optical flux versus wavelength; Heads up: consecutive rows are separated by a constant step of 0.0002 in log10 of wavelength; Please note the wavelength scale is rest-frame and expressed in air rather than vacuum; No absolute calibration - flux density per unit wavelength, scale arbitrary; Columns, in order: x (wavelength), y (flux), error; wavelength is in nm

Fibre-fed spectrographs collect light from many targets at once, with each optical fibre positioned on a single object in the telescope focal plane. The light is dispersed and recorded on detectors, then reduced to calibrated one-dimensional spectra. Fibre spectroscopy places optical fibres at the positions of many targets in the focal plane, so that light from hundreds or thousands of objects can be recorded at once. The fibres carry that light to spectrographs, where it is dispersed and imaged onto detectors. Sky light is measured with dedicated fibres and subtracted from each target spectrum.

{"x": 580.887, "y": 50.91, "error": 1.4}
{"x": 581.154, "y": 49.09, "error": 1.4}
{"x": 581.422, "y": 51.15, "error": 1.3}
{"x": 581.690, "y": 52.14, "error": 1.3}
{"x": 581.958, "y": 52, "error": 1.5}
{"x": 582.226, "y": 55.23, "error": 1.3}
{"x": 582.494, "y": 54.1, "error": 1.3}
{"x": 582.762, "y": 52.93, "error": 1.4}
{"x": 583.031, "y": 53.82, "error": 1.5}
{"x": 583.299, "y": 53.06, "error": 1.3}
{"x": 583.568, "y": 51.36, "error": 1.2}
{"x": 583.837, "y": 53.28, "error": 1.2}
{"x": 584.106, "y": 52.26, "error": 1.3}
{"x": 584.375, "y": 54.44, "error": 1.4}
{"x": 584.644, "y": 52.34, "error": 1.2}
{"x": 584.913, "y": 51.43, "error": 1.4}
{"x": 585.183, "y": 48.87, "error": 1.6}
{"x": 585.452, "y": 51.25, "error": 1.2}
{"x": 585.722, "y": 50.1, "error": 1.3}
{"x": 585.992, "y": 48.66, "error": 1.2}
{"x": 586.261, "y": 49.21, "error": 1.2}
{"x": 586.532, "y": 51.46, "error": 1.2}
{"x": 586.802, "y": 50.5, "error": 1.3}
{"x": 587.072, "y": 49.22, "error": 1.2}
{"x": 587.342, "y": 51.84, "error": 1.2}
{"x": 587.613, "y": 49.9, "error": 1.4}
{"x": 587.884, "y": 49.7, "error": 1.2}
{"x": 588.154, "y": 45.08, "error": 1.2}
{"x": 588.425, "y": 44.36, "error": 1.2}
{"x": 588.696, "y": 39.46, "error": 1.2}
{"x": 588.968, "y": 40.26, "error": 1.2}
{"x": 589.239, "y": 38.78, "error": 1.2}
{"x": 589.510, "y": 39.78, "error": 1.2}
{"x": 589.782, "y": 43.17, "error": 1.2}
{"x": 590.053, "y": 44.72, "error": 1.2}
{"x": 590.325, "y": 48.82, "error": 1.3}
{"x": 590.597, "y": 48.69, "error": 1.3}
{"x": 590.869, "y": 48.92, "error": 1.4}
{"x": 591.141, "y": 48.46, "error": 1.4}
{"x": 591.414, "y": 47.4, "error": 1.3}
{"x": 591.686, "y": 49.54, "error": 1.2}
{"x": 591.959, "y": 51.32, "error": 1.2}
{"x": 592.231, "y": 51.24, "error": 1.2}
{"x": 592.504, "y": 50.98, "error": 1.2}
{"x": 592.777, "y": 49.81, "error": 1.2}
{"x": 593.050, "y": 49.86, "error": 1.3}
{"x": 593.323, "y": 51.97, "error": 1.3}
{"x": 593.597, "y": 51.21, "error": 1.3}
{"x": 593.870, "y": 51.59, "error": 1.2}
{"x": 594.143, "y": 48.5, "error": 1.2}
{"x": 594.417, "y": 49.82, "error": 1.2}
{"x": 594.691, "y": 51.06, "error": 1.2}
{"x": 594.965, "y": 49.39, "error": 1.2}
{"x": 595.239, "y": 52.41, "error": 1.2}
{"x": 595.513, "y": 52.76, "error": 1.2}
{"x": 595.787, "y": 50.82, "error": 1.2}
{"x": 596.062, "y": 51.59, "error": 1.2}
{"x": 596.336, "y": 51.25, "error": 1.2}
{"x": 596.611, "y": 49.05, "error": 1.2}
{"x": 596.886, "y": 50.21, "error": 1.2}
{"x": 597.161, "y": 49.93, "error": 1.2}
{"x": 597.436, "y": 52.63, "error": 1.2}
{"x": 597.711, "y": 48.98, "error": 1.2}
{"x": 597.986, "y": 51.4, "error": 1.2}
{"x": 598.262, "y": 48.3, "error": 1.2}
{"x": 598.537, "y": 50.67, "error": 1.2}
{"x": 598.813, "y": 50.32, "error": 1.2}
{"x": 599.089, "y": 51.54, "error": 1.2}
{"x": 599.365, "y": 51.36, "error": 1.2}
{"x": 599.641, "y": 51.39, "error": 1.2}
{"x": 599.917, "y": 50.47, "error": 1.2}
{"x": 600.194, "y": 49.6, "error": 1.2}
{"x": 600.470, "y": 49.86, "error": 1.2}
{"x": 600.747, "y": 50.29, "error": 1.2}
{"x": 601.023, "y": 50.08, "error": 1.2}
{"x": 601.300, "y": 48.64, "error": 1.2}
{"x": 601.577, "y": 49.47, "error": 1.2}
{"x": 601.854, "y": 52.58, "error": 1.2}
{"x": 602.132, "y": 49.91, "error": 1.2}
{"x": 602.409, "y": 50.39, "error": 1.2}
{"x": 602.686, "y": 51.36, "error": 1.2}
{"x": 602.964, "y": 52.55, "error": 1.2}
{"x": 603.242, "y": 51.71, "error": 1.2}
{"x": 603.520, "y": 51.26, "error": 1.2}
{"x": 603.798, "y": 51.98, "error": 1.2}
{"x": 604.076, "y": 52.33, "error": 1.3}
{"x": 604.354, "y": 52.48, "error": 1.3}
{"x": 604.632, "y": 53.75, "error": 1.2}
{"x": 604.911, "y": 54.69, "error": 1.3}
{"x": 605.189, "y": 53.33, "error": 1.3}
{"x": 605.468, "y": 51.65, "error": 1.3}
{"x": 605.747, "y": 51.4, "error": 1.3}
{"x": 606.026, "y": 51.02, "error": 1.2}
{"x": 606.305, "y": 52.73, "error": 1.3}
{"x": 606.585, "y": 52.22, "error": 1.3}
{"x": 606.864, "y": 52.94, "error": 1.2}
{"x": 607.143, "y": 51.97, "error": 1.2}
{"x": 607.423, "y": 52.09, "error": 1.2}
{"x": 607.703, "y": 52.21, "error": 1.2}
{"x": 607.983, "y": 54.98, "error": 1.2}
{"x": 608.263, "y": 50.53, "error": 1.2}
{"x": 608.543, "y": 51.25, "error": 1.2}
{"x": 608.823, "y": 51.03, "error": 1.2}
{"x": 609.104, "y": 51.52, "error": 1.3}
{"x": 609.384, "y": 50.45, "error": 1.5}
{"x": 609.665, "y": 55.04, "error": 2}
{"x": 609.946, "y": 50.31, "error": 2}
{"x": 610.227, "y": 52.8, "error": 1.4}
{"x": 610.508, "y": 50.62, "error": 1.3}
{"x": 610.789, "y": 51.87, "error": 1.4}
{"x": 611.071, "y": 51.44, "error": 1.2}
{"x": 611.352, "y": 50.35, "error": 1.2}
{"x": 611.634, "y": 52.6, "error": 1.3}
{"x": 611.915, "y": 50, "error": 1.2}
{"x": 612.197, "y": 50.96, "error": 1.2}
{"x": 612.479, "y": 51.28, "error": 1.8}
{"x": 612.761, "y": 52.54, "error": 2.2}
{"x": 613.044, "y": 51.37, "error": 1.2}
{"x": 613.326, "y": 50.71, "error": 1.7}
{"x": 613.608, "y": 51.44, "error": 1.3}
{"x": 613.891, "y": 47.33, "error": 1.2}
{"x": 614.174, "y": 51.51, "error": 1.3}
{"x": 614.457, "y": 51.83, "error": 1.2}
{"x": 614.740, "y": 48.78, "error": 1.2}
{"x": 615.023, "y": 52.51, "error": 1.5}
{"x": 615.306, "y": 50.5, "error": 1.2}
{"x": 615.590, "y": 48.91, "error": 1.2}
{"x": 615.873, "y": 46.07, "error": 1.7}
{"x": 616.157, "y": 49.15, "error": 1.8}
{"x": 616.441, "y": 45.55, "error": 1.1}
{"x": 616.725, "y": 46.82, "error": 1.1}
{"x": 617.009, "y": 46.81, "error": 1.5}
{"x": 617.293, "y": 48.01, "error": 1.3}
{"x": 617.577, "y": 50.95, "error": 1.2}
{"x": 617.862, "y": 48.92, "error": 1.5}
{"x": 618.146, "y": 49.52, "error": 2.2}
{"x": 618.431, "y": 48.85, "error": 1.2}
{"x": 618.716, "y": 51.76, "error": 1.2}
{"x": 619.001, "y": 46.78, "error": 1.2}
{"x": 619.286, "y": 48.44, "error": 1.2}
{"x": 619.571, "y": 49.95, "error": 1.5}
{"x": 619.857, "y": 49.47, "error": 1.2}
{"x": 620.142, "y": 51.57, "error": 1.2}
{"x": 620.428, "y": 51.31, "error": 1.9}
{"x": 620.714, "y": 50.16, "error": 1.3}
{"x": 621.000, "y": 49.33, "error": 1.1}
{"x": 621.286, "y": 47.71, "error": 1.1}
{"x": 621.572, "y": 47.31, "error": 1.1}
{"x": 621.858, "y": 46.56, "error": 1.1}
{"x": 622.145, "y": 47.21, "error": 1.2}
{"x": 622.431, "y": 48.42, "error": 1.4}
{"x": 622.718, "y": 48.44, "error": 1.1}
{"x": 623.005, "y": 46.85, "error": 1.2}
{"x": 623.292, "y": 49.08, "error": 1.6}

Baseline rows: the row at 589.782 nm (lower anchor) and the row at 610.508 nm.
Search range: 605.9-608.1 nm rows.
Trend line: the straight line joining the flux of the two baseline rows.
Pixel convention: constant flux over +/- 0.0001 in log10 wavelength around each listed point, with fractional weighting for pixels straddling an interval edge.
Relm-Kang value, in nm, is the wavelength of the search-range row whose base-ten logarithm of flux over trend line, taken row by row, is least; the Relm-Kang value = 606.026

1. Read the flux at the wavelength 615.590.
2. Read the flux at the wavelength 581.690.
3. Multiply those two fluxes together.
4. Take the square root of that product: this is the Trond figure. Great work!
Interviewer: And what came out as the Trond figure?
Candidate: 50.5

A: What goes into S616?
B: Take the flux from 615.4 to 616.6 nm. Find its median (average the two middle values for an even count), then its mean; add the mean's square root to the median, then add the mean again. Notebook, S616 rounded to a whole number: 102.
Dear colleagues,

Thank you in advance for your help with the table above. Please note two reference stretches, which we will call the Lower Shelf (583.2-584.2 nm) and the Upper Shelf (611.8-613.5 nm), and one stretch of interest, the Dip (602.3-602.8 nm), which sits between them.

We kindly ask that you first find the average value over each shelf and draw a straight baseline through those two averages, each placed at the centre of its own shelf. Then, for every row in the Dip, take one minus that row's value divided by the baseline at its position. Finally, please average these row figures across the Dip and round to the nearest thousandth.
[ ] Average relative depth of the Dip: 0.014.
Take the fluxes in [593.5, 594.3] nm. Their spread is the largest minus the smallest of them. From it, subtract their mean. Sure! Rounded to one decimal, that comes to -47.3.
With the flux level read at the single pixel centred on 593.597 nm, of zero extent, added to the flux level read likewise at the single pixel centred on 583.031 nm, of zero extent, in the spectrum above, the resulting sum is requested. 105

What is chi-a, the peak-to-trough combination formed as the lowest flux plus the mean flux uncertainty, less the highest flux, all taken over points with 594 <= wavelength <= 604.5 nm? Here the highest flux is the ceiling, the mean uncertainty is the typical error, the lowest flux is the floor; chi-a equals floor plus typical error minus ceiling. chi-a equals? -3.3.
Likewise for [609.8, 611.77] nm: -1.1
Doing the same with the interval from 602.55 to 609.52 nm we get -3.3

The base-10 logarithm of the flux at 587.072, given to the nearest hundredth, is 1.69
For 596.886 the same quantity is 1.70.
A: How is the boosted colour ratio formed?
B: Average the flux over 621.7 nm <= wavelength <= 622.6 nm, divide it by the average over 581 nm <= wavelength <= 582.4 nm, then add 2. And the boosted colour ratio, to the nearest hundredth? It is 2.91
